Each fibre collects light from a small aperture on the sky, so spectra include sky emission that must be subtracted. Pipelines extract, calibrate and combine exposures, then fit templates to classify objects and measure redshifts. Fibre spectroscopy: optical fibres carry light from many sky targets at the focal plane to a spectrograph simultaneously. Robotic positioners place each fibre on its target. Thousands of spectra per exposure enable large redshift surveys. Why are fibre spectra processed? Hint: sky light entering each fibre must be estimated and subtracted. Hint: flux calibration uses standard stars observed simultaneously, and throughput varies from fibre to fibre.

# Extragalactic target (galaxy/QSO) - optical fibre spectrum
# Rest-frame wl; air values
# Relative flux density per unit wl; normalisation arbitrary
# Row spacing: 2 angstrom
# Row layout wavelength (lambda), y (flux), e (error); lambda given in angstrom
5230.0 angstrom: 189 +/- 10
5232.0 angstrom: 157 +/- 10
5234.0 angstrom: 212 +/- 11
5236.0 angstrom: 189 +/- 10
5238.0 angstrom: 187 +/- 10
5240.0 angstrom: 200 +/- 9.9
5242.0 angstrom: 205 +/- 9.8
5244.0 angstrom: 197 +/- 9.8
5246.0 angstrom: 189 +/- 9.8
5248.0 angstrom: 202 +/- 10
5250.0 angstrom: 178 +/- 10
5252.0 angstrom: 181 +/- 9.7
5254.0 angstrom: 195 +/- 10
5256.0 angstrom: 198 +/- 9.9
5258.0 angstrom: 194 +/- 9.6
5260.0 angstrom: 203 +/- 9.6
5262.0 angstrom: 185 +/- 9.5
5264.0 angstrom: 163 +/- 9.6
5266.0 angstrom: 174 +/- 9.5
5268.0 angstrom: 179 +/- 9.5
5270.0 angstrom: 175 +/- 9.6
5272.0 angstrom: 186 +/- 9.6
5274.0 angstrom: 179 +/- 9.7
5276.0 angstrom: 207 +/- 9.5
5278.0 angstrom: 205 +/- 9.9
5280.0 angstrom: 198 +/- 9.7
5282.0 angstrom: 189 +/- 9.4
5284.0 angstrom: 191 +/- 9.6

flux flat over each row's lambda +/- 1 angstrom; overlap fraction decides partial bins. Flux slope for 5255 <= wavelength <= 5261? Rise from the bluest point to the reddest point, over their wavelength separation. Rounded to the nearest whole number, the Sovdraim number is 1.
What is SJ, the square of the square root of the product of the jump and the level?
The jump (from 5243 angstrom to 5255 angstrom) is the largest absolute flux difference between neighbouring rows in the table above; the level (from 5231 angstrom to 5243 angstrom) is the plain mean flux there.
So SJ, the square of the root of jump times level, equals 4600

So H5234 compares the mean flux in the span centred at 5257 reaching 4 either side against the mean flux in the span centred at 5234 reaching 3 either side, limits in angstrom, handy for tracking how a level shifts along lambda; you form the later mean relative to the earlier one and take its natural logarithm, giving 0.06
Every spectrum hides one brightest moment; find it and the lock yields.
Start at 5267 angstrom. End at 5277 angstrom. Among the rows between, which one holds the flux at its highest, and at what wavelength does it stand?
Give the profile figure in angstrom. 5276.0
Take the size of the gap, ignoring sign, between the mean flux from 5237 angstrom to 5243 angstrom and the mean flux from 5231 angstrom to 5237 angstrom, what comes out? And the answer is 11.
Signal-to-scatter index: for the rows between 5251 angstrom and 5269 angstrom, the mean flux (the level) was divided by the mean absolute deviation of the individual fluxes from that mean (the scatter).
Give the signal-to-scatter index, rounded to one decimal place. 17.8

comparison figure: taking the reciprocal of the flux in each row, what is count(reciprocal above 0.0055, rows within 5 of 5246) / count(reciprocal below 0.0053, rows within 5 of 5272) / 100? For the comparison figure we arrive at 0.010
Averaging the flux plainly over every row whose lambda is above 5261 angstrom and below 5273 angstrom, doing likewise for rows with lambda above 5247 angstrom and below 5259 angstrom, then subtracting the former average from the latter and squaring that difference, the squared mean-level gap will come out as 205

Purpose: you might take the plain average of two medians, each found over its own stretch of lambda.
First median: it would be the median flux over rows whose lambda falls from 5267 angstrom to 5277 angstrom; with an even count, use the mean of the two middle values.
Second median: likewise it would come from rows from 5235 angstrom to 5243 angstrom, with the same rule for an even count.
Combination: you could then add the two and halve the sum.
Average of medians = 187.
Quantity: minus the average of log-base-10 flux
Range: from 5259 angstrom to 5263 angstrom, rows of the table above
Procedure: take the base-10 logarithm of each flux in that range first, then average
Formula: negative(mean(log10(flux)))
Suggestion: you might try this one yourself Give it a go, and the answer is -2.29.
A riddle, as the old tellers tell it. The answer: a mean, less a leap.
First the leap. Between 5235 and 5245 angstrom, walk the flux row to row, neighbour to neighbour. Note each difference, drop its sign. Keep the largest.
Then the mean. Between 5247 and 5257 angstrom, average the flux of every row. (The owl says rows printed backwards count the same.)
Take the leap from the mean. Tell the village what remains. 178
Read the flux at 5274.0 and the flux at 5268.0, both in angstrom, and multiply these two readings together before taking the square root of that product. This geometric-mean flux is 179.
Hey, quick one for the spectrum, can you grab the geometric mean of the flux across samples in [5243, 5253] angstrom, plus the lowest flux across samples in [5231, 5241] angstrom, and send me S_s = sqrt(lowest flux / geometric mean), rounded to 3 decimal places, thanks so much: 0.911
